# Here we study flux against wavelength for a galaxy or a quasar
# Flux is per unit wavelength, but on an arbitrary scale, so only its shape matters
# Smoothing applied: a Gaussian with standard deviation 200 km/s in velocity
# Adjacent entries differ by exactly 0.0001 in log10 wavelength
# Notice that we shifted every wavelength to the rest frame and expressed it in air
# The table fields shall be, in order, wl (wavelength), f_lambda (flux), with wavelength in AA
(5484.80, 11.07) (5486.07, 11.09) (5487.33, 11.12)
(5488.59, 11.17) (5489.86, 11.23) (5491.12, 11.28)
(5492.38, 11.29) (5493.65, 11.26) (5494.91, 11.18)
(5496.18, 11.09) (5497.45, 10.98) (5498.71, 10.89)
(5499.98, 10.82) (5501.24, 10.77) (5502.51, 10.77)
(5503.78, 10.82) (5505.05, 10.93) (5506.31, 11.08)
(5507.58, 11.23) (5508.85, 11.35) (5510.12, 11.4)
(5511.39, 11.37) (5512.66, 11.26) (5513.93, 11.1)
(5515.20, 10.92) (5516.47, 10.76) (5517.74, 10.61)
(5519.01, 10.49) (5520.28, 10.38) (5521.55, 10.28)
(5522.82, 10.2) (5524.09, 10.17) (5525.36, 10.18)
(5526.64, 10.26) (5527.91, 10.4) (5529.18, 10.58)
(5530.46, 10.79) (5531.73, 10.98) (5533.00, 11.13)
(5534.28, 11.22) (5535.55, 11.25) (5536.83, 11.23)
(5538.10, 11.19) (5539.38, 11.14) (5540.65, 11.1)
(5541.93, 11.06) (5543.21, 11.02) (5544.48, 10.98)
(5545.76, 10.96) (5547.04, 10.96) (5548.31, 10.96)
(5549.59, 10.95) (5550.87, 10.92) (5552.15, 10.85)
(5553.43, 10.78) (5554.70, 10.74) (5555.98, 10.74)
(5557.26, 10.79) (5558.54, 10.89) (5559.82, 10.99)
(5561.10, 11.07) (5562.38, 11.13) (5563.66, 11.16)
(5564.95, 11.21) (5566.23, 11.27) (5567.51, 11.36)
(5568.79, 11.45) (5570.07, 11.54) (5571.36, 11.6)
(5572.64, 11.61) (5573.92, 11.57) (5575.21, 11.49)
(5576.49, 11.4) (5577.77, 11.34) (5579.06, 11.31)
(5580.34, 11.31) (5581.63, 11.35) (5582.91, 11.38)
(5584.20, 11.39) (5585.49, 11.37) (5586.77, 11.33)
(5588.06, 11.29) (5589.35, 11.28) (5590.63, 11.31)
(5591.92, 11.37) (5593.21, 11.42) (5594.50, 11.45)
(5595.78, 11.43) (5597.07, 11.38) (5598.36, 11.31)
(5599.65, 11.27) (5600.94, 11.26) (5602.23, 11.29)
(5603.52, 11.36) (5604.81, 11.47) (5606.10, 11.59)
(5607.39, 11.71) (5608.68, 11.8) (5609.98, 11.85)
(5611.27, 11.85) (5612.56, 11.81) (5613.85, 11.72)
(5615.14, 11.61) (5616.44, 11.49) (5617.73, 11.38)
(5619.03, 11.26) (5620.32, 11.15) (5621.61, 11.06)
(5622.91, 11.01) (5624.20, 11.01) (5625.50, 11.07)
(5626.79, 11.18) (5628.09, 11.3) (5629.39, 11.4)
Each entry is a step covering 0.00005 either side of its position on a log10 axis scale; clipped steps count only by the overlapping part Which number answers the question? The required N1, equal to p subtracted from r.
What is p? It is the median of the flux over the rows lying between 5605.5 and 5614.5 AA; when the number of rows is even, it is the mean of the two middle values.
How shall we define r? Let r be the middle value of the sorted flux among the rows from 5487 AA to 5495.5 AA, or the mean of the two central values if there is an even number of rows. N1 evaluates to -0.57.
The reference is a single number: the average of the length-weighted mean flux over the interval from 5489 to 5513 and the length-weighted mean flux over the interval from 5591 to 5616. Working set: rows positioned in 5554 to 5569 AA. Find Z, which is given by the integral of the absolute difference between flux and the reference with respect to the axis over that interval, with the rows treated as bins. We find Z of 4.2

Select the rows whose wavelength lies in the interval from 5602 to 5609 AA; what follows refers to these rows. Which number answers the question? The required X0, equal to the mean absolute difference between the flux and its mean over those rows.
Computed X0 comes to 0.16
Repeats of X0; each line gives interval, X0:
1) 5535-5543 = 0.06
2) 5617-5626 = 0.11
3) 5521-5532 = 0.24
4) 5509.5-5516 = 0.16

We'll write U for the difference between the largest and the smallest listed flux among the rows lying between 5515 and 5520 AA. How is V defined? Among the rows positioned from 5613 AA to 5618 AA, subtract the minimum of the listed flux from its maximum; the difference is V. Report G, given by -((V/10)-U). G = 0.40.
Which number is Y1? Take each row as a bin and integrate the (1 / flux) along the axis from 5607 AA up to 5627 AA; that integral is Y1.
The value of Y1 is 1.8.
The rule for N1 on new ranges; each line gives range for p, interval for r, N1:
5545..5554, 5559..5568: 0.21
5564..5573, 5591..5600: -0.07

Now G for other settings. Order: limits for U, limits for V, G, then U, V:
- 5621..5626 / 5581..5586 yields 0.06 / 0.06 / 0.04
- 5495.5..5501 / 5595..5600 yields 0.25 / 0.27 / 0.16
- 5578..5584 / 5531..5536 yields 0.04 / 0.07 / 0.27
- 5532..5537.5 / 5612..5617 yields 0.09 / 0.12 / 0.32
